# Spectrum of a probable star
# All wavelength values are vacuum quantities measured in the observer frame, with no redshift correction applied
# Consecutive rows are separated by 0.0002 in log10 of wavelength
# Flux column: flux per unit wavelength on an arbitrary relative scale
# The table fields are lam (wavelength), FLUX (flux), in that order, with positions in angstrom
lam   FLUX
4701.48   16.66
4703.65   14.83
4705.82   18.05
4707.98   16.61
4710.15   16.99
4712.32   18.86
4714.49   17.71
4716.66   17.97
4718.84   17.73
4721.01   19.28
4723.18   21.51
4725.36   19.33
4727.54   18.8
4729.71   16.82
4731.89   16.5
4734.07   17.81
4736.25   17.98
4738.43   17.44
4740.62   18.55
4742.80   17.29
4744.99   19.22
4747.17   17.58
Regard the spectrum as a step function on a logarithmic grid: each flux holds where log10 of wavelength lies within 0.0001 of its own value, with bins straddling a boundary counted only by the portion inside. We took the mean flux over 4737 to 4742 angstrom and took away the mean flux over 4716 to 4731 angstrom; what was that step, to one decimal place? -0.8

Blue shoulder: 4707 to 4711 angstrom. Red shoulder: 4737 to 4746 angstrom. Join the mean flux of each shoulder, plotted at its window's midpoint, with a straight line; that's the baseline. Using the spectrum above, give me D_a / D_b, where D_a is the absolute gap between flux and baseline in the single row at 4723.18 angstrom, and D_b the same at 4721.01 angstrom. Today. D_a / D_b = 2.1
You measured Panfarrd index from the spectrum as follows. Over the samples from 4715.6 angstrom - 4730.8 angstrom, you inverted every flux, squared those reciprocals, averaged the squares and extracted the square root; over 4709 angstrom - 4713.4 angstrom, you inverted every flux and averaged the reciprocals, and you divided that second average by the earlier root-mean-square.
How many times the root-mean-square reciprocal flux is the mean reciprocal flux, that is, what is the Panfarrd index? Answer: 1.04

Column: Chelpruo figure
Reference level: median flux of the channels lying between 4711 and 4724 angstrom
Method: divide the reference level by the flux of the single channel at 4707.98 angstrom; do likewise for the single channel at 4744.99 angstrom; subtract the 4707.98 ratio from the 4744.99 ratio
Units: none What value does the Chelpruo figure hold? -0.15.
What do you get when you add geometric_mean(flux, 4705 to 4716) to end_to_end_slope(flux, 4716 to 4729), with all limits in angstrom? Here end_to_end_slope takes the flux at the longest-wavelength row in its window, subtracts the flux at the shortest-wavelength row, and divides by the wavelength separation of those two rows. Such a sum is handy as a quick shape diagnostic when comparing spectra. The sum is 17.7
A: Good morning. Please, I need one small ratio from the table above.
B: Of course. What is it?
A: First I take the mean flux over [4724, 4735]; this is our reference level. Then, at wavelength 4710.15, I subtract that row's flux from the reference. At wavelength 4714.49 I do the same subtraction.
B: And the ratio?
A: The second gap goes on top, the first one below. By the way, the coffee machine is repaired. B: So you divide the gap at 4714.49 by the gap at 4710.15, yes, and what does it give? 0.2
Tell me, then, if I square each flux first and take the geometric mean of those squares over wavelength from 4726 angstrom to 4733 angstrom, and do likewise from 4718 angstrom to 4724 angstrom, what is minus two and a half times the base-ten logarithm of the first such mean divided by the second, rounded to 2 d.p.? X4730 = 0.25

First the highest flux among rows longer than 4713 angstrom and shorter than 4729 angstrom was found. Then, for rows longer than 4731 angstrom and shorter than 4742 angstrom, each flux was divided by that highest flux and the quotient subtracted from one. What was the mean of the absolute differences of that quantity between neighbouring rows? 0.036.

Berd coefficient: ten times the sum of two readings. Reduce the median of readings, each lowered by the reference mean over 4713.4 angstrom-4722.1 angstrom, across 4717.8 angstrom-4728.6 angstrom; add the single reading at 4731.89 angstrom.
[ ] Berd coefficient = 176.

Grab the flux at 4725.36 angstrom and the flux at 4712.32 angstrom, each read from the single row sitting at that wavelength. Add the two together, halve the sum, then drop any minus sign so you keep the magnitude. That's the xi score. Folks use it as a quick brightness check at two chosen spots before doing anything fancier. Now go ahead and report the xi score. 19.1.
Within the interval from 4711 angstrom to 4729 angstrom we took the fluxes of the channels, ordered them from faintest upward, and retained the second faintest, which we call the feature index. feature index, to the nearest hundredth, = 17.73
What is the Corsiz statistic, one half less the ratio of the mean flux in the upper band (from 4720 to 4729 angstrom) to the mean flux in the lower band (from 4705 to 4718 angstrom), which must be -0.61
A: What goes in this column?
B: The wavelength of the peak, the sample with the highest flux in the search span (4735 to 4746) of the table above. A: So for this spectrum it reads 4744.99 angstrom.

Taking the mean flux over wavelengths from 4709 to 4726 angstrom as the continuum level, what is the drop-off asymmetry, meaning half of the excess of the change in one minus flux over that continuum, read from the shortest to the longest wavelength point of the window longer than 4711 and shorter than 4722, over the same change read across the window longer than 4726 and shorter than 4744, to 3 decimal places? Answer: -0.052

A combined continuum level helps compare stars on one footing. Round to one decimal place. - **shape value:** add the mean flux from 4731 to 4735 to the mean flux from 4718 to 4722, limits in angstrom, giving 35.7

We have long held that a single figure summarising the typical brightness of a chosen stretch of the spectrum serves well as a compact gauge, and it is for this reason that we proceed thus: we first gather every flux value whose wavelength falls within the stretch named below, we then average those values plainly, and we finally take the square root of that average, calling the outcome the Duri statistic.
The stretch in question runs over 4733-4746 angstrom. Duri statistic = 4.25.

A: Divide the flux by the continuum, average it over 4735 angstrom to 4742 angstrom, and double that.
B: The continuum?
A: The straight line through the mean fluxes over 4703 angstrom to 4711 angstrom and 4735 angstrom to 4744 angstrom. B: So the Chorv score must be 2.02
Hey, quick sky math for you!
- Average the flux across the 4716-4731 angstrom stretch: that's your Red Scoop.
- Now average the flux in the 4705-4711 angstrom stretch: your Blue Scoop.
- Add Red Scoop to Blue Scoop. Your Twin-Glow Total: 36.0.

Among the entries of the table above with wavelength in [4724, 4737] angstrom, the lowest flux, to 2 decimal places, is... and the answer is 16.50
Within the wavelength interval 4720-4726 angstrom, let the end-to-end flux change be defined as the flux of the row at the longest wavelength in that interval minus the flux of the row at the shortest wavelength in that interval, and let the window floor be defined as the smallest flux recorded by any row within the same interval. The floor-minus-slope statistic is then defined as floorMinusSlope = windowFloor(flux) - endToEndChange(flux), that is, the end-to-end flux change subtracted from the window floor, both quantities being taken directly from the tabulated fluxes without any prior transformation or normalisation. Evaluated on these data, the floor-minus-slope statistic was 19.2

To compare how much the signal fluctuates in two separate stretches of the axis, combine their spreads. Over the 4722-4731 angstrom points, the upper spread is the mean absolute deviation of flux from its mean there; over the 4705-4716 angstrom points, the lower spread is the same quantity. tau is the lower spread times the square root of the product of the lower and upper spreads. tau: 0.63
